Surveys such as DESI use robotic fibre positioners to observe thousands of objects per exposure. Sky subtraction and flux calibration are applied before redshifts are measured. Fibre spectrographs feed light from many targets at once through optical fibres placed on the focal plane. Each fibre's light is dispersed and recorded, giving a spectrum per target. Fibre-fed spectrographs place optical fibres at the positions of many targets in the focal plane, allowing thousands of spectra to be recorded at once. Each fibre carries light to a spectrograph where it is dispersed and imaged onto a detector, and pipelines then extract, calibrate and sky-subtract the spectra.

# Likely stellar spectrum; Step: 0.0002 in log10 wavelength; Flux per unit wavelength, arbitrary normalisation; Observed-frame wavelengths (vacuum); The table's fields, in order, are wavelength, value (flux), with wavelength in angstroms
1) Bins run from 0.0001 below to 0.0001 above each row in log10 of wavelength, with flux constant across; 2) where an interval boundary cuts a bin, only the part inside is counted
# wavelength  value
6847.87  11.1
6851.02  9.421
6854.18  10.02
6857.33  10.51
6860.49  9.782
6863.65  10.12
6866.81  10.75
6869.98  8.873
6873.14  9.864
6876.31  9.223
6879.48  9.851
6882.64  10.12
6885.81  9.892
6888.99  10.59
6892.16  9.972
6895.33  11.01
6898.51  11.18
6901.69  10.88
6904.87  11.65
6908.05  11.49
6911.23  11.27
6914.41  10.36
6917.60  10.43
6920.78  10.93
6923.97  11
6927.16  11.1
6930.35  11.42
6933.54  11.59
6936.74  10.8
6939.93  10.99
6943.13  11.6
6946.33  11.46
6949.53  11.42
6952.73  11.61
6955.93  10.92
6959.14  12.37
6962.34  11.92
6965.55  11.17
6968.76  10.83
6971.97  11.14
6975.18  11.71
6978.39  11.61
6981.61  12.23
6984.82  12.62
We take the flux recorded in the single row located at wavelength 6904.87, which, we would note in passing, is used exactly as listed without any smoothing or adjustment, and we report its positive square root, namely 3.41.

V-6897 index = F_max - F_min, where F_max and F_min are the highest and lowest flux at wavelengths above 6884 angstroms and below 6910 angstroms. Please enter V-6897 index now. 1.76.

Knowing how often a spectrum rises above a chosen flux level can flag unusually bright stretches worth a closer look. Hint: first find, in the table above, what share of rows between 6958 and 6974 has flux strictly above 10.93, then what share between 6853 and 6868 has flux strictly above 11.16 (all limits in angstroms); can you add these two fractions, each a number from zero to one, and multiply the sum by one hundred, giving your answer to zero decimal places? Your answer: 80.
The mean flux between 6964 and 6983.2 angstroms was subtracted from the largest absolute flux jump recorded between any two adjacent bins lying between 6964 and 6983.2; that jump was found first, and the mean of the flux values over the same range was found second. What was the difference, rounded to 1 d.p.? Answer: -10.8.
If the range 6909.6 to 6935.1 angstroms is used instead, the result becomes -10.1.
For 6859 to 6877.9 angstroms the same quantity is -7.9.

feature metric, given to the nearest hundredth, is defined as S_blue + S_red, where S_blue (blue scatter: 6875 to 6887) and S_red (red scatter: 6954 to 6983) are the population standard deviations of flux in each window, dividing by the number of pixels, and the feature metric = 0.86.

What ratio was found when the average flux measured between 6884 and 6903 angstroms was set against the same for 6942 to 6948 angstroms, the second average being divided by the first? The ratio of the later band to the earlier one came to 1.09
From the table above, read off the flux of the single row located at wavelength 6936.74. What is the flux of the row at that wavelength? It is 10.8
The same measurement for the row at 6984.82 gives 12.62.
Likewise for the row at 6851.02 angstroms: 9.421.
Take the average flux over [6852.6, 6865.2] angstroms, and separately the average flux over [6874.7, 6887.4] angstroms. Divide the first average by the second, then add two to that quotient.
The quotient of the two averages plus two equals 3.03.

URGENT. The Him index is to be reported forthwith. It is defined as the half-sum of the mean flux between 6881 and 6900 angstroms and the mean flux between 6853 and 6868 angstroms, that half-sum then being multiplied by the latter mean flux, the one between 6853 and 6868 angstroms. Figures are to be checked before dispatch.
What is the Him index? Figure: 106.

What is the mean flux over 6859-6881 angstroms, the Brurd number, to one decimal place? 9.8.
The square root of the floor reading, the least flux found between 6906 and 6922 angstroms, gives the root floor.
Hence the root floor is 3.22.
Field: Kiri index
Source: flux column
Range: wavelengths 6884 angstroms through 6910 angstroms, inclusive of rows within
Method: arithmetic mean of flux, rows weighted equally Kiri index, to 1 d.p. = 10.8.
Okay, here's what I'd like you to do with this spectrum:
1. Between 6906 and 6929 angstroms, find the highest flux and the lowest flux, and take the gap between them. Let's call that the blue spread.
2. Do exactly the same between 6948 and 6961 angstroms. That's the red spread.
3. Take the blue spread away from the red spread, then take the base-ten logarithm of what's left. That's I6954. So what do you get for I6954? -0.5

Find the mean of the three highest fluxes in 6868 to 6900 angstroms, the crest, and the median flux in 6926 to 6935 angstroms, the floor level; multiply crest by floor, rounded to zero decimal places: 125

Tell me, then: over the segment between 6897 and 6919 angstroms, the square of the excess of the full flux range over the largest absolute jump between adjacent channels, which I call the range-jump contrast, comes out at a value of 0.144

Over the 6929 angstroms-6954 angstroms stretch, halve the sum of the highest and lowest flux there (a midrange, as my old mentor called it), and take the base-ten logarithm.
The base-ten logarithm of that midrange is 1.05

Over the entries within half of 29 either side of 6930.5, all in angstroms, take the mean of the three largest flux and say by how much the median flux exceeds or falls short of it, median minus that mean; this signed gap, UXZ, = -0.54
